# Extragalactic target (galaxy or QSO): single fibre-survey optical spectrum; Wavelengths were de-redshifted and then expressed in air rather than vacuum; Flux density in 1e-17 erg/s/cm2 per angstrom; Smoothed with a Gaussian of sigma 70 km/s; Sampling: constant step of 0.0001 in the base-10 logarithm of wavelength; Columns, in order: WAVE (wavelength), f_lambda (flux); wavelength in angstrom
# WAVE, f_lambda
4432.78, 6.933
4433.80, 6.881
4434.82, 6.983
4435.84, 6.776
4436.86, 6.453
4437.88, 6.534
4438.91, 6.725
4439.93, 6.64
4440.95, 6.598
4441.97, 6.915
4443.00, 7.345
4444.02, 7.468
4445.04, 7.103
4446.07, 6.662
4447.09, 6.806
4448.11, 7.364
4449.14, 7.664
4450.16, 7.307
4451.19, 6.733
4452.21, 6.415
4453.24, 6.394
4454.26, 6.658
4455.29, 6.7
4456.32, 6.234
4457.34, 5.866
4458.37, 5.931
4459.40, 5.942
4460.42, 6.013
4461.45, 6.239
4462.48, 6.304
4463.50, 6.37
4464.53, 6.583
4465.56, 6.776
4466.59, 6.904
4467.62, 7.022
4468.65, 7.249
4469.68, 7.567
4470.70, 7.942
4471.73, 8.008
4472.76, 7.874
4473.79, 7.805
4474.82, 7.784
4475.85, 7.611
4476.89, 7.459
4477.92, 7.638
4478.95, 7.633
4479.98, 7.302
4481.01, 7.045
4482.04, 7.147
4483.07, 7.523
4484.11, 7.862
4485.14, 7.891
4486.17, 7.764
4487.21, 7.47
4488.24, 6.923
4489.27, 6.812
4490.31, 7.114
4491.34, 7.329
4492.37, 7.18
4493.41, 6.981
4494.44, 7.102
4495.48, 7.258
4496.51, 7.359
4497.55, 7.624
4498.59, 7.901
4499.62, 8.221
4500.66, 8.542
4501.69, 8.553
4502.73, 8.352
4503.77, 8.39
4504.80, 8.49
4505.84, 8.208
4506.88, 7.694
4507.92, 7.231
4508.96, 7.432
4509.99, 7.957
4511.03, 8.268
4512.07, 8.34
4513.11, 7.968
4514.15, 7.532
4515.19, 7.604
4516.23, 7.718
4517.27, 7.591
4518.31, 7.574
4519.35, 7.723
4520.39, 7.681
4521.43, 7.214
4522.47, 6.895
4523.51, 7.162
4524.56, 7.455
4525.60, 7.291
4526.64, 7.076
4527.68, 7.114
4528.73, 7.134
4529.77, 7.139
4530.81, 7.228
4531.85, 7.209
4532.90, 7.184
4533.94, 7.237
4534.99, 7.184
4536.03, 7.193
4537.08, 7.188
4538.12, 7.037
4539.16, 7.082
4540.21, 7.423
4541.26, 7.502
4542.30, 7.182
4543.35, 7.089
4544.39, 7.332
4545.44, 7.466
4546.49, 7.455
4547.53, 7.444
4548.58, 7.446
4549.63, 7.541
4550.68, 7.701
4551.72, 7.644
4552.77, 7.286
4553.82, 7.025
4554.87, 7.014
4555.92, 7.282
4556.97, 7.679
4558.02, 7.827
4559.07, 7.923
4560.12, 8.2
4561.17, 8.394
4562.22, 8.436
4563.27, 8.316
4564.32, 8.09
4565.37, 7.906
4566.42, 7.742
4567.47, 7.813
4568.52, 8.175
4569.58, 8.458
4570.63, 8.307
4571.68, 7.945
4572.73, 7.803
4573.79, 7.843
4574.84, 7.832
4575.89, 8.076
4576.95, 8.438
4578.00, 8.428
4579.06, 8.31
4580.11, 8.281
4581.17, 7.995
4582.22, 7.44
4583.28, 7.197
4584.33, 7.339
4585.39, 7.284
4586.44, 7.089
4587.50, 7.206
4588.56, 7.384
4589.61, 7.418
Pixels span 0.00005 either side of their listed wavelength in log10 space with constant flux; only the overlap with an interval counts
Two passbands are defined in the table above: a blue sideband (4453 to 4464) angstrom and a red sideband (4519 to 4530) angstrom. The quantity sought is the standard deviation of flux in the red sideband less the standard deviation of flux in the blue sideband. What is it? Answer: -0.03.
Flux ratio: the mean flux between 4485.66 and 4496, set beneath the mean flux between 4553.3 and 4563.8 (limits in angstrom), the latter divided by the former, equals 1.09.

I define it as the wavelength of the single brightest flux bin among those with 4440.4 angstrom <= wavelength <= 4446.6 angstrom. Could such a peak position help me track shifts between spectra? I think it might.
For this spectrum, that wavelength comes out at 4444.02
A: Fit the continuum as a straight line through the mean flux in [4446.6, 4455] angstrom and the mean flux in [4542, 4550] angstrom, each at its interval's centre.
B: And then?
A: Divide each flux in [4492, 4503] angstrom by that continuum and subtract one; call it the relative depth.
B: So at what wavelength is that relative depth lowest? 4493.41 angstrom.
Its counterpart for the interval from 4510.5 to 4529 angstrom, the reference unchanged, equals 4522.47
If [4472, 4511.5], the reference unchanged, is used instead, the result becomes 4489.27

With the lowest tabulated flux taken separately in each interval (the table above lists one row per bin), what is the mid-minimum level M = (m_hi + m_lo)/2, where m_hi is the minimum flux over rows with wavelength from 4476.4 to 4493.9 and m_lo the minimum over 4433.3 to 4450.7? 6.6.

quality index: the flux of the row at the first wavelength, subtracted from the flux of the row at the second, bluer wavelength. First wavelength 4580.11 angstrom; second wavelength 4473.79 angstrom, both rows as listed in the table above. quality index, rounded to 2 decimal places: -0.48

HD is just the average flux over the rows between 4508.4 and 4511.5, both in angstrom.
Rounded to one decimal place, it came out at 7.9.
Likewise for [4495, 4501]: 7.8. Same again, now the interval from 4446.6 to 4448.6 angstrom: 7.1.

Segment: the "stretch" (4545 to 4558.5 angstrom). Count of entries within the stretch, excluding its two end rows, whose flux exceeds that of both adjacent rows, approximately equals 1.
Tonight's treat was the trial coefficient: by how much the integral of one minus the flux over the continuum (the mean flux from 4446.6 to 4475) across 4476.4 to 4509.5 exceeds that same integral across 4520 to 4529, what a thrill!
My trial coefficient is -3.1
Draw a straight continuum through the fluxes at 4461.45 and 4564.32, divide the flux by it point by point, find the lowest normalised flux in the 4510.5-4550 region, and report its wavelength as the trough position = 4543.35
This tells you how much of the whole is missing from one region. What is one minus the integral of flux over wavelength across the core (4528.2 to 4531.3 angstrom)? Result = -21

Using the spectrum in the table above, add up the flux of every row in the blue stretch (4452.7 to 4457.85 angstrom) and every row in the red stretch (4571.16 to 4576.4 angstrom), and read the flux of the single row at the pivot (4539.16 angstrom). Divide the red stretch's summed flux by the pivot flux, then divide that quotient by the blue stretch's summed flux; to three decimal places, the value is 0.175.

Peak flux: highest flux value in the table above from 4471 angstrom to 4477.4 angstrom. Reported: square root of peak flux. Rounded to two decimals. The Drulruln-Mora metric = 2.83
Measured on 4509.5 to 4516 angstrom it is 2.89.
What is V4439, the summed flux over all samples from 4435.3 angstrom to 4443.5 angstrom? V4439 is 54.0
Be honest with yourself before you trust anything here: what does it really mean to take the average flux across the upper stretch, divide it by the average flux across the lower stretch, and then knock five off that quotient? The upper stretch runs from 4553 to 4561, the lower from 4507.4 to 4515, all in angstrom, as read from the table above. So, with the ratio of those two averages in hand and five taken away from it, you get -4.03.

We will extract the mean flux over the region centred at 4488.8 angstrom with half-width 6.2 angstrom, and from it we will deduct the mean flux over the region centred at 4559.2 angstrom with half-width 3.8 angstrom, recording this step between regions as -0.6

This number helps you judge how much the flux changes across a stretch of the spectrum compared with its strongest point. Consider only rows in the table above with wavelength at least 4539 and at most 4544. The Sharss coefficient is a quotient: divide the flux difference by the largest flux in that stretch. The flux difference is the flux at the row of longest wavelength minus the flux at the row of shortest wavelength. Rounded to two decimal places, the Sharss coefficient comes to 0.00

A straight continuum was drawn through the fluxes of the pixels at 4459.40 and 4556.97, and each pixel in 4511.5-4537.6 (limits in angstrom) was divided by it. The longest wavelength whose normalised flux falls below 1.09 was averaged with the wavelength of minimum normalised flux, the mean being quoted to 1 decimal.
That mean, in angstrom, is 4529.8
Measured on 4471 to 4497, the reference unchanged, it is 4491.9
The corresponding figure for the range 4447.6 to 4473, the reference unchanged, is 4460.4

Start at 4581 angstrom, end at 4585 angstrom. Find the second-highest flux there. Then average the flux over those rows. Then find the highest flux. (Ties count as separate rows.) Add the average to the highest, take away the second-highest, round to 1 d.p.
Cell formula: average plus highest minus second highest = 8.0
